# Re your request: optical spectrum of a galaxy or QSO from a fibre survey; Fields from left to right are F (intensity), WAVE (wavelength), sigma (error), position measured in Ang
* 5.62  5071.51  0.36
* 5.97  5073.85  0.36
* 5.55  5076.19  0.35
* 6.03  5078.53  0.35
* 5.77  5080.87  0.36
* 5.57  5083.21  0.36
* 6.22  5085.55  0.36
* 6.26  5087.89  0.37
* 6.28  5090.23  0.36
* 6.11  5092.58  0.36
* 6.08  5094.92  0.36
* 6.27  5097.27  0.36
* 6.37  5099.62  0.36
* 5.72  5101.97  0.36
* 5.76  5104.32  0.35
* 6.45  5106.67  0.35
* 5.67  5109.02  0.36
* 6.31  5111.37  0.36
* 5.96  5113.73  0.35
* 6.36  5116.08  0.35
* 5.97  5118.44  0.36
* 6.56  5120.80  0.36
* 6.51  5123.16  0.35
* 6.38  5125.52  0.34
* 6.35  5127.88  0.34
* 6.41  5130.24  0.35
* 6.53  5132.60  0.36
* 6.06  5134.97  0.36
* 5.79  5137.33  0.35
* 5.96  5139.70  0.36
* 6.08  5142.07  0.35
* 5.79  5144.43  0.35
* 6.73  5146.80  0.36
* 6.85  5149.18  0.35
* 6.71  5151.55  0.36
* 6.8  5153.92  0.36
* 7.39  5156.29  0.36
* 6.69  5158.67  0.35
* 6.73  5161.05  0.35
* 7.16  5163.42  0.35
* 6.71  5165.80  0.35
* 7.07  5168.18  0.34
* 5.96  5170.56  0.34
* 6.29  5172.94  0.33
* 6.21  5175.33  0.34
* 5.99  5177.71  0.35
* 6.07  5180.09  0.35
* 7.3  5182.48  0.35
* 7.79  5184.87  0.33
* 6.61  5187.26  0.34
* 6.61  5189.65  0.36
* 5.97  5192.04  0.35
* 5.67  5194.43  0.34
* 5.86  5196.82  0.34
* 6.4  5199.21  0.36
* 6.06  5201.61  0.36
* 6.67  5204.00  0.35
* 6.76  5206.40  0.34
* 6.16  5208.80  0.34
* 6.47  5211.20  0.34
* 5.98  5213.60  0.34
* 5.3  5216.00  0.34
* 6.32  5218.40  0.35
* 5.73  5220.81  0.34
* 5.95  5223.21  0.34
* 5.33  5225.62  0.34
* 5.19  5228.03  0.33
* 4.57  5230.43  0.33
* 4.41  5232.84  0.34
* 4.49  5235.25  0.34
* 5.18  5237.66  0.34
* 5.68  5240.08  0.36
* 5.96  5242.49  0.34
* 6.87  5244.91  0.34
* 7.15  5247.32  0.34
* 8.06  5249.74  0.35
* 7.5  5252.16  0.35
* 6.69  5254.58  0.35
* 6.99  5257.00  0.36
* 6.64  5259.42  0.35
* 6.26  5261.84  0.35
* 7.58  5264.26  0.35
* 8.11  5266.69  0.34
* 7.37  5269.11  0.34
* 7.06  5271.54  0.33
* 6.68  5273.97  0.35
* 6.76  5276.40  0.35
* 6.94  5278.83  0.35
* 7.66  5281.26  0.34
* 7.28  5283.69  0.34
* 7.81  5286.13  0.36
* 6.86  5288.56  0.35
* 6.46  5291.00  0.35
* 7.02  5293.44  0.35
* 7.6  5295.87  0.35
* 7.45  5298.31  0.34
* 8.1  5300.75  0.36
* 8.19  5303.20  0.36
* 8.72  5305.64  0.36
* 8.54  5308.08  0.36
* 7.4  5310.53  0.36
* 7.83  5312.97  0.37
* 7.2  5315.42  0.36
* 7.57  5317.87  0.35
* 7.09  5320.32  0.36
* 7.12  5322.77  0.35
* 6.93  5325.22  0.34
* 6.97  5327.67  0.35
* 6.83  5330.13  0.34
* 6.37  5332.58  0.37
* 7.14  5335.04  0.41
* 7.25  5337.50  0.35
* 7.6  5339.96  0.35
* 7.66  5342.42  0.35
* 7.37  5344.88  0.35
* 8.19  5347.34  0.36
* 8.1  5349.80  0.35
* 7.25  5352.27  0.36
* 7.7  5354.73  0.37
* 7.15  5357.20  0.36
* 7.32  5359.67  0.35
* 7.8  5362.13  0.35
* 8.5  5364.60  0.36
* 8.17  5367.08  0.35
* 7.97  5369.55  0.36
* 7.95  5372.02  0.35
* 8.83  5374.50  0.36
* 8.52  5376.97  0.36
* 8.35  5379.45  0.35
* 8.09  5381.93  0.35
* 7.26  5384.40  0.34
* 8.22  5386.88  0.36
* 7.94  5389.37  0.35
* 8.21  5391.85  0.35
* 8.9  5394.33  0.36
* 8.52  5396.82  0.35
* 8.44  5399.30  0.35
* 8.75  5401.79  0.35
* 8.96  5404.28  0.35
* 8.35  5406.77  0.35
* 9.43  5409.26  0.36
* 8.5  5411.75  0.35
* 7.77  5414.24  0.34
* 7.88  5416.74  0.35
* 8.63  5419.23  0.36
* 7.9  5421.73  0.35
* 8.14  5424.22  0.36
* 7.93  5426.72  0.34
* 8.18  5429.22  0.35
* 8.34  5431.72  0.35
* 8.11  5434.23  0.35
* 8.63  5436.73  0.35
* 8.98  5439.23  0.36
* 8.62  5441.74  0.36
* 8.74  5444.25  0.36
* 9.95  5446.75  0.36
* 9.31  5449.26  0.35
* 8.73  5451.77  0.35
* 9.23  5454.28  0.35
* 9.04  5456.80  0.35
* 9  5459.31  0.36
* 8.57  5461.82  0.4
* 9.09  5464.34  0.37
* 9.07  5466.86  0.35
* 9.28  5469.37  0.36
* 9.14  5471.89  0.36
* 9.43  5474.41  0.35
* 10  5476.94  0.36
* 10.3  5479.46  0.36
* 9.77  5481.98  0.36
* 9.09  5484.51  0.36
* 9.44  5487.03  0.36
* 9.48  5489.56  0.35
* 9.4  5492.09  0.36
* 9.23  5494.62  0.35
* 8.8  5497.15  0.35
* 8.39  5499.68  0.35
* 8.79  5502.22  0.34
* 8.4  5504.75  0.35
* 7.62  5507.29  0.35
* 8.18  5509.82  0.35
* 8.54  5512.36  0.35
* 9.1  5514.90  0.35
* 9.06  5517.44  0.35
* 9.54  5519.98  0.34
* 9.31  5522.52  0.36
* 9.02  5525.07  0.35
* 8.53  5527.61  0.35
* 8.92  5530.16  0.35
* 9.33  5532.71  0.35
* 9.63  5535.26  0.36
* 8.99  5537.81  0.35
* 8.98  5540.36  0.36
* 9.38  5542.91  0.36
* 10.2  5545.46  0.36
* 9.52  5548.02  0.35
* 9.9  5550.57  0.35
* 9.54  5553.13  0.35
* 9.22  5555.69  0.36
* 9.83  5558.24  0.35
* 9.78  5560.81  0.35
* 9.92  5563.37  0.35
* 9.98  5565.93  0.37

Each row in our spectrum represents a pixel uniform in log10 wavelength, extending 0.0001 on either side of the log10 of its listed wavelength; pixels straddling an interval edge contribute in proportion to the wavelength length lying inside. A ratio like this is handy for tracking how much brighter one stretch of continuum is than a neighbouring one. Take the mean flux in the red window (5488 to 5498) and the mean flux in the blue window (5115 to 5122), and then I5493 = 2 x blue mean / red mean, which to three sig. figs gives 1.36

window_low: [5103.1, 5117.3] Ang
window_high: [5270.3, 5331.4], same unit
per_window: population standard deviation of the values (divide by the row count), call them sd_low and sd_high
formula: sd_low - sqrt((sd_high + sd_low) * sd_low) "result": -0.212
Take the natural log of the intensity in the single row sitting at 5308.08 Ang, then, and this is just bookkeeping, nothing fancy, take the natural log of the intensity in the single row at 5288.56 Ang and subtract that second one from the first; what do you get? 0.22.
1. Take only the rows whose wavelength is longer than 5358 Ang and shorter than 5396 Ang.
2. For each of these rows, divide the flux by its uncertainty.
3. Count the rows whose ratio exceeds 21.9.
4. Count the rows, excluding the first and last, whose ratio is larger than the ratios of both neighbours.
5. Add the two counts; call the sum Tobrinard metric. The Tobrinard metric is 17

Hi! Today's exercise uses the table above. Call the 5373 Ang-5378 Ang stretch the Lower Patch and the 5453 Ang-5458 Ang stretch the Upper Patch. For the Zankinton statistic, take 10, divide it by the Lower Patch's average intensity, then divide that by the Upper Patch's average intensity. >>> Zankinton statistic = 0.13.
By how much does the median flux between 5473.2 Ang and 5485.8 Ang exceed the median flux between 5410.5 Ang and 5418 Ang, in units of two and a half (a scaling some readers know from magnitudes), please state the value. 0.76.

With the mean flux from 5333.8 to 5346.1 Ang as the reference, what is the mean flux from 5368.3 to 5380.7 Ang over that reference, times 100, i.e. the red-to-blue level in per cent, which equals 112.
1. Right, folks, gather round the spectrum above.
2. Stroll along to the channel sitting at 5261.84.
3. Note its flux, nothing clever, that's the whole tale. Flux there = 6.26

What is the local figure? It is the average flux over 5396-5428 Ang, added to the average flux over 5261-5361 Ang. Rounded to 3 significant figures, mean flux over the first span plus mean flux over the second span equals 15.8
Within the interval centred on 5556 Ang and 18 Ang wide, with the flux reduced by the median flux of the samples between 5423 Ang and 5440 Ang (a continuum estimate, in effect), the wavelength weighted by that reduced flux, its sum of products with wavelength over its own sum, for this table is 5556.0 Ang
